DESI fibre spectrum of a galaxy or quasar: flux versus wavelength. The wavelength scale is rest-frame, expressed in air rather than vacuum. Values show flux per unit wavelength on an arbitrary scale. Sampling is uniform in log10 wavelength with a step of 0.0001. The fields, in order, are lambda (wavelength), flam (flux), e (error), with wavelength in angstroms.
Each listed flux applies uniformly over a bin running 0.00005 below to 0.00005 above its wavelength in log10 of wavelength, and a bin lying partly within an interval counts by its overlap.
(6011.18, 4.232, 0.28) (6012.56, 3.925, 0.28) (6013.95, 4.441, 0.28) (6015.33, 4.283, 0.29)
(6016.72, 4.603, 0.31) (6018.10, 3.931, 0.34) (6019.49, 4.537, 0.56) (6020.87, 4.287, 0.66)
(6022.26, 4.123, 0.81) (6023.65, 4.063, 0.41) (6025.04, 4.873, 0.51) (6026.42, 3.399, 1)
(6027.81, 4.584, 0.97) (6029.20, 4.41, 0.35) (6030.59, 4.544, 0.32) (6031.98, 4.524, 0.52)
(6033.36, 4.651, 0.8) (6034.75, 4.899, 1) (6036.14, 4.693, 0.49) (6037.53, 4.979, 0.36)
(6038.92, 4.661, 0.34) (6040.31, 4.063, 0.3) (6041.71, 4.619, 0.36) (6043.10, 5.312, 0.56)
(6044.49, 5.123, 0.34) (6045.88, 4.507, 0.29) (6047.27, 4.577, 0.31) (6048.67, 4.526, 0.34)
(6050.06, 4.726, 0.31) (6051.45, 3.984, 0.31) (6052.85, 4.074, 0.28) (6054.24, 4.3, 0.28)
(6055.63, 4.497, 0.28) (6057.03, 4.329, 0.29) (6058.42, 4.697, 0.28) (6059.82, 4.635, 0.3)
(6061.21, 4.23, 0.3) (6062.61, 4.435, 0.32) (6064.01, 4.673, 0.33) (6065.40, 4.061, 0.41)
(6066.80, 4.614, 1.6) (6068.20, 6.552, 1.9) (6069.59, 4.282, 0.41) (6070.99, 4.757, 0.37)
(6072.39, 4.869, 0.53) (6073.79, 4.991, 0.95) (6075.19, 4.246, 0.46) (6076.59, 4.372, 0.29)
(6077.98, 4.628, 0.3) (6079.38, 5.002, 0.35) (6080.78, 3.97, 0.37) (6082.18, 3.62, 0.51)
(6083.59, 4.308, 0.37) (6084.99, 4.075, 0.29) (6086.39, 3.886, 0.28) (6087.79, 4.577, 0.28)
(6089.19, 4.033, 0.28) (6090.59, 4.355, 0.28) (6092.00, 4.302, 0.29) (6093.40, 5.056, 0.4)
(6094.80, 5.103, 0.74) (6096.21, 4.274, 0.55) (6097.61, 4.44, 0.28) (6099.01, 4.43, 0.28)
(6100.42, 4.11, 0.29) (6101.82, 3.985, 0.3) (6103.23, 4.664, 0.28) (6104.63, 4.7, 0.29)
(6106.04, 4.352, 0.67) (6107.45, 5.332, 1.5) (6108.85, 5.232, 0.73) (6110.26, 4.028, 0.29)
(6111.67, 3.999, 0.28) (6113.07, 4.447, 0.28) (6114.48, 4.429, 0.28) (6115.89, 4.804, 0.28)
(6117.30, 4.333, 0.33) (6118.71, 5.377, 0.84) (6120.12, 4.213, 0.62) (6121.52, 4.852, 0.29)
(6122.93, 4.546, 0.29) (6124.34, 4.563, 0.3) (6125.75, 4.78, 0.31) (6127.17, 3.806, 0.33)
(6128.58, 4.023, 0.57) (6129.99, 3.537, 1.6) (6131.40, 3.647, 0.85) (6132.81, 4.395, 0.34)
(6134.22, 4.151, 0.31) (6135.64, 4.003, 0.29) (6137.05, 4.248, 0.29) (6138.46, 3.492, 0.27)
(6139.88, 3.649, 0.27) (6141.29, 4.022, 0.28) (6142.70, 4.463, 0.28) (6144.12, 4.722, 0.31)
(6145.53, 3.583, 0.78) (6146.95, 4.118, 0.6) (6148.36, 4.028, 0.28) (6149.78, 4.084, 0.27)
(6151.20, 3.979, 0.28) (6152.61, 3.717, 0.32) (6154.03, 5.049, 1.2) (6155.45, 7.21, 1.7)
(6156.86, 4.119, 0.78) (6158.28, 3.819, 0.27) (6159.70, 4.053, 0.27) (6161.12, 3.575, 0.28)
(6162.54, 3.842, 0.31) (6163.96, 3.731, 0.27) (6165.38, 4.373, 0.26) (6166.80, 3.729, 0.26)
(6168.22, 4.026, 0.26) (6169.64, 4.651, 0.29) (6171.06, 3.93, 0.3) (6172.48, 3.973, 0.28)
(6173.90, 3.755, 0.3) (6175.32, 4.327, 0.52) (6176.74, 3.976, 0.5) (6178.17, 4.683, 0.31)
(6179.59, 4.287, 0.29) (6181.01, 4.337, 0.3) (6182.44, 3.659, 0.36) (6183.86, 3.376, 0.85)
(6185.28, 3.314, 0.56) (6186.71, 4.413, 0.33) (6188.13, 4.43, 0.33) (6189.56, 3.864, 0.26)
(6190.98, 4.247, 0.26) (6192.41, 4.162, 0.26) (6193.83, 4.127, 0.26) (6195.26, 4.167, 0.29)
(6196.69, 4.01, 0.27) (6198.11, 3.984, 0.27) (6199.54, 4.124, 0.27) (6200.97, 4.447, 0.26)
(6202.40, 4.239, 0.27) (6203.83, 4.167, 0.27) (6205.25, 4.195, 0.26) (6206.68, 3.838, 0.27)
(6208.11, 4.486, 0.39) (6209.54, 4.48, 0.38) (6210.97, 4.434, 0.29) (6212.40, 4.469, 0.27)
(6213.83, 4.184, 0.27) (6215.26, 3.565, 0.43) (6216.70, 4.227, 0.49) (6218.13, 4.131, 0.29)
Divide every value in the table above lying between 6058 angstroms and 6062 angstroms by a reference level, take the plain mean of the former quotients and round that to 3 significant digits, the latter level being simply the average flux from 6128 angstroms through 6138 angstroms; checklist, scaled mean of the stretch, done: 1.13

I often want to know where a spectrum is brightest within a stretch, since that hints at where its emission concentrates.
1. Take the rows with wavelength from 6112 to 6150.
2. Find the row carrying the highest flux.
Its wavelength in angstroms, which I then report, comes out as 6118.71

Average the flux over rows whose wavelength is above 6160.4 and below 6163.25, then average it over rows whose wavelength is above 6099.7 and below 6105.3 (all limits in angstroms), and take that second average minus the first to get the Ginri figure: 0.66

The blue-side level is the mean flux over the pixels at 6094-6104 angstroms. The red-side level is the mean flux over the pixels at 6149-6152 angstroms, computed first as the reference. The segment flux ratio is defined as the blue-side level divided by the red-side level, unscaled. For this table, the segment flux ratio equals 1.10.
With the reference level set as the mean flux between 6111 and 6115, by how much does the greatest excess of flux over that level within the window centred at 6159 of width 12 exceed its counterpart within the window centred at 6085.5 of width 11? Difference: 2.6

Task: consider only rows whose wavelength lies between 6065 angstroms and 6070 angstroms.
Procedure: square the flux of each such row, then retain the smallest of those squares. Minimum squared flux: 16.5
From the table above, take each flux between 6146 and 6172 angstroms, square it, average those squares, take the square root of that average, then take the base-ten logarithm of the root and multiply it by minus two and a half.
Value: -1.58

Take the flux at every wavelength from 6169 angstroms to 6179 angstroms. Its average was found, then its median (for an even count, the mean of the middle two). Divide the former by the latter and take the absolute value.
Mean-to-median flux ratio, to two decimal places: 1.05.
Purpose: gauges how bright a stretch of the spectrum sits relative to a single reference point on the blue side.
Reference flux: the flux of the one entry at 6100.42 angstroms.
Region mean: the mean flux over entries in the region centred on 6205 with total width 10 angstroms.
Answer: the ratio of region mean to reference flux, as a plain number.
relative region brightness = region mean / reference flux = 1.04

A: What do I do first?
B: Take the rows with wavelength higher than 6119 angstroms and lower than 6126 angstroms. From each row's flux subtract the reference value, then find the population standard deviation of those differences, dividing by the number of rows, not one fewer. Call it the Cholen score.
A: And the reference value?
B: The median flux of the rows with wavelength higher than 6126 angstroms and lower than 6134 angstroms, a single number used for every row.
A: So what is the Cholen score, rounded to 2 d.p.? 0.22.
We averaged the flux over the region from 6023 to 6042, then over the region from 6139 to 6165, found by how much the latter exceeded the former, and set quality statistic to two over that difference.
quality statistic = -6.9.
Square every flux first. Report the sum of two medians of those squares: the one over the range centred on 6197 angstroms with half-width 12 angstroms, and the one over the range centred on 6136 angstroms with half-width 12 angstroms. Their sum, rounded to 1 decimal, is 33.5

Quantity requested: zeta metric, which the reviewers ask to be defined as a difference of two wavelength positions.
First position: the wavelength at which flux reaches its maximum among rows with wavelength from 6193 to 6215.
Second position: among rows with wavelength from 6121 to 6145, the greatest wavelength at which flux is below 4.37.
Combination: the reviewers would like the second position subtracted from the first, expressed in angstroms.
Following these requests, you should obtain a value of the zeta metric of 66.8 angstroms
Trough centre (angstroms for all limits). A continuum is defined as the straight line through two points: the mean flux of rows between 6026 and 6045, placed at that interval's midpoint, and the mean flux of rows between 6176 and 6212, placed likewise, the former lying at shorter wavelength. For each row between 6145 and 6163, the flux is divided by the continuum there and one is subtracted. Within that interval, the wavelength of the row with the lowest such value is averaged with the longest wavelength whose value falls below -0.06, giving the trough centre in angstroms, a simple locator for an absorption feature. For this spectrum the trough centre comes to 6154.0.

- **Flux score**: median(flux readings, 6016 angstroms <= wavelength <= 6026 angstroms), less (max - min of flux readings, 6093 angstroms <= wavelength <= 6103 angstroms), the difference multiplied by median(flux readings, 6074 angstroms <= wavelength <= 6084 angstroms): 13.7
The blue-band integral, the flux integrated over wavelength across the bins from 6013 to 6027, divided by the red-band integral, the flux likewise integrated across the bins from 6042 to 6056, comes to 0.93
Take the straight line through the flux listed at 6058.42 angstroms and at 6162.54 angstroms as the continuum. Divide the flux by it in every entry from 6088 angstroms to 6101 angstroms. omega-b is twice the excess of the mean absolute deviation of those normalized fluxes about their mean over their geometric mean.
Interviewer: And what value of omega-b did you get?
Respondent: -1.89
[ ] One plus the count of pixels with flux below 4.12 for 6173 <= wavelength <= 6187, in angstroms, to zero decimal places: 6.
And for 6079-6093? 6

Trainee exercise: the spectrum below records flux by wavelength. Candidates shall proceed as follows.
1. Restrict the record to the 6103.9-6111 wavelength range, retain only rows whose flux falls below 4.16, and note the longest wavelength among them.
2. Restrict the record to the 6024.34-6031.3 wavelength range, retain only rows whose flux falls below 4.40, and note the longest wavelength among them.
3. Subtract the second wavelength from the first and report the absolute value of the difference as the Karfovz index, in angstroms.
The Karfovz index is 83.8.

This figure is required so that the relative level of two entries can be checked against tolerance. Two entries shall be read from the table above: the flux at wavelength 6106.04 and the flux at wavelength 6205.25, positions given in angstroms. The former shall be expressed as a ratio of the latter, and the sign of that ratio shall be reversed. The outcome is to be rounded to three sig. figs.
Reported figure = -1.04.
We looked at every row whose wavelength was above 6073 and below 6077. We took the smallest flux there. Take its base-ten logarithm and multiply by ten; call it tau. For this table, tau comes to 6.3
